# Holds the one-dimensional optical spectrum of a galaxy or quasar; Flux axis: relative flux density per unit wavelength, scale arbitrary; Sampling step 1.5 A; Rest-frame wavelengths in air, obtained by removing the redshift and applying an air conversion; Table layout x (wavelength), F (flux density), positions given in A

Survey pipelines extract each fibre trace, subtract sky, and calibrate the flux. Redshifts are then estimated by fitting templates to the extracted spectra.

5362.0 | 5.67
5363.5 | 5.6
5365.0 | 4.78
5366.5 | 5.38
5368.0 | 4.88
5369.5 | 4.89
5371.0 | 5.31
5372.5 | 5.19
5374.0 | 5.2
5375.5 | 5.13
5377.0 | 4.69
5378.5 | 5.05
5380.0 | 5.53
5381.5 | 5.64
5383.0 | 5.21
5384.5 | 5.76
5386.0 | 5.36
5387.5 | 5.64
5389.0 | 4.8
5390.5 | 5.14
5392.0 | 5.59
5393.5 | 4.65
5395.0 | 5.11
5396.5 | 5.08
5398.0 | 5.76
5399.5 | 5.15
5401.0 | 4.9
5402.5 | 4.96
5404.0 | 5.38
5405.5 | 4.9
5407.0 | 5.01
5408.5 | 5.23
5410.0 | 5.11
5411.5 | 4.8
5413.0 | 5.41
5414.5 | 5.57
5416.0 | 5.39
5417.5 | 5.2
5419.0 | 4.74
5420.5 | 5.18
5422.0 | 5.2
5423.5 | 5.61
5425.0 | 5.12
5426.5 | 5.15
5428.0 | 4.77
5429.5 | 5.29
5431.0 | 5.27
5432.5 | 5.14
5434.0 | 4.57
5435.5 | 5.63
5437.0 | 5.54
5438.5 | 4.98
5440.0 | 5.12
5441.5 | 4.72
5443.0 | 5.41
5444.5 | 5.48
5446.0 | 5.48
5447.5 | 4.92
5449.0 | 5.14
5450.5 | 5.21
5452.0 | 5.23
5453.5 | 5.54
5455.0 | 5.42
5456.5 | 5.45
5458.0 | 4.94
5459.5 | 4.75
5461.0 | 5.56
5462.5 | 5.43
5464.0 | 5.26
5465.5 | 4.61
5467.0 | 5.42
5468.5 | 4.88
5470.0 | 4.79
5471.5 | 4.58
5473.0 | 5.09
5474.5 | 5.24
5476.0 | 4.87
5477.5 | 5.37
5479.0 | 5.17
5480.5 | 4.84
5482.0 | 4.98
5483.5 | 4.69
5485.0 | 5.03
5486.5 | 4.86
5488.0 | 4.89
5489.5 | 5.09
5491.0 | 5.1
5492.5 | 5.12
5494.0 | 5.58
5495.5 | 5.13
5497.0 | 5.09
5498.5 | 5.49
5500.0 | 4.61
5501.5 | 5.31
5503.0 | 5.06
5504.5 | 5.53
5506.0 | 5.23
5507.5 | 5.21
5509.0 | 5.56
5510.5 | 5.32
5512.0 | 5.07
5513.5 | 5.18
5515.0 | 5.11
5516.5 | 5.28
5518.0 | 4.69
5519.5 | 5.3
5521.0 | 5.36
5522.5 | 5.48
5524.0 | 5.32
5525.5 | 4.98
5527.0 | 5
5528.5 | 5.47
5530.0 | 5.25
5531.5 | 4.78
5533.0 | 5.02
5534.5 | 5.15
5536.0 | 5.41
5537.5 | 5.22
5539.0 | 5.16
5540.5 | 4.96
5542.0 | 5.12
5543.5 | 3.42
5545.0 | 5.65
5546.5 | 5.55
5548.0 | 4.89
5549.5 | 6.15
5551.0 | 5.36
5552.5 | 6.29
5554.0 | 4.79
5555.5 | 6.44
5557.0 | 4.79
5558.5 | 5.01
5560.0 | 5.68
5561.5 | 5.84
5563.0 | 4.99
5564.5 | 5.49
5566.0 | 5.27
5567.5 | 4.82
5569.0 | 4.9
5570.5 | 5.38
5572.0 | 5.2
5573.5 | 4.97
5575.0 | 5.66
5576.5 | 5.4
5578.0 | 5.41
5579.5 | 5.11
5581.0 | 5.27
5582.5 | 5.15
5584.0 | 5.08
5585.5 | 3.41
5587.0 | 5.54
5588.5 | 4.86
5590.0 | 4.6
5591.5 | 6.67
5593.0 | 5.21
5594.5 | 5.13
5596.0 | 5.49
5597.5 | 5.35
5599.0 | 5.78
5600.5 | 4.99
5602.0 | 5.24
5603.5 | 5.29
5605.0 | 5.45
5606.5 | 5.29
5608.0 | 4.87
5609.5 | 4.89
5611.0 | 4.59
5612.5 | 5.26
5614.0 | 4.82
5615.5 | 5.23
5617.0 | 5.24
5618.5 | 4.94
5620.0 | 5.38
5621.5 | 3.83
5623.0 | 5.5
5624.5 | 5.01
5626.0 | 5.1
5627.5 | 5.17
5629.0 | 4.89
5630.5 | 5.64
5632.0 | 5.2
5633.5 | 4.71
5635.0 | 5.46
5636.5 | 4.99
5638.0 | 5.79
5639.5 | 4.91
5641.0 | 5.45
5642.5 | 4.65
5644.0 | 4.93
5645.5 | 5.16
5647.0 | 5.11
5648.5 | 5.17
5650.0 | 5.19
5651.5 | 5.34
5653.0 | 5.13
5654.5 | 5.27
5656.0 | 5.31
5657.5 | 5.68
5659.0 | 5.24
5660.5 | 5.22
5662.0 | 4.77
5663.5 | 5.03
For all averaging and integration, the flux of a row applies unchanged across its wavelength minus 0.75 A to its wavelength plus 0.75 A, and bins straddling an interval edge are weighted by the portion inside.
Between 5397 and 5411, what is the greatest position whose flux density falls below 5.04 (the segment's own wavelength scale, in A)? 5407.0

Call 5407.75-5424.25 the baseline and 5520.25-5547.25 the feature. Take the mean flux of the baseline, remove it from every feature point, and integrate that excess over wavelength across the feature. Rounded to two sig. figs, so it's -2.5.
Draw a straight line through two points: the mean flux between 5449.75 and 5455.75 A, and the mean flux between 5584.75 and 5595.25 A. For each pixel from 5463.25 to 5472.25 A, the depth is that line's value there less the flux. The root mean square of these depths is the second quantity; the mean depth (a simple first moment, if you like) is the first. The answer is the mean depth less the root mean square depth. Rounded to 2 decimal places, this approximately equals -0.11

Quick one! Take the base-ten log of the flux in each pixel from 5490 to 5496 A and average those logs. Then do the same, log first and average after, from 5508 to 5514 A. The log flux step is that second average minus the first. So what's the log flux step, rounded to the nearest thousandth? 0.004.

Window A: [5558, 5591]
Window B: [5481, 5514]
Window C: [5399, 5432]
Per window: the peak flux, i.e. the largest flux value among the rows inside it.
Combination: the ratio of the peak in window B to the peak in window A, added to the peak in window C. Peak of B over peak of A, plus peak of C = 6.57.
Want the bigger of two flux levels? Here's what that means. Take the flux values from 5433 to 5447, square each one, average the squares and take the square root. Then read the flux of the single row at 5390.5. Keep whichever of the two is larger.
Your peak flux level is 5.23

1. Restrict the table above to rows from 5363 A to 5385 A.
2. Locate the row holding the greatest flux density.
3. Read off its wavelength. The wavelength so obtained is 5384.5 A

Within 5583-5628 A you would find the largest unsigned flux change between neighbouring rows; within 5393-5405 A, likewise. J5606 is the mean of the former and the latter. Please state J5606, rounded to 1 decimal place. 1.4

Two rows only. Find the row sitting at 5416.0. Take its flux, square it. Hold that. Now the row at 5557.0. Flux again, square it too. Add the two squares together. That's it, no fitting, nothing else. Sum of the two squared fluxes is 52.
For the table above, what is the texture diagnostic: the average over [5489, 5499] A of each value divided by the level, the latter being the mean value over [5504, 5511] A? 0.974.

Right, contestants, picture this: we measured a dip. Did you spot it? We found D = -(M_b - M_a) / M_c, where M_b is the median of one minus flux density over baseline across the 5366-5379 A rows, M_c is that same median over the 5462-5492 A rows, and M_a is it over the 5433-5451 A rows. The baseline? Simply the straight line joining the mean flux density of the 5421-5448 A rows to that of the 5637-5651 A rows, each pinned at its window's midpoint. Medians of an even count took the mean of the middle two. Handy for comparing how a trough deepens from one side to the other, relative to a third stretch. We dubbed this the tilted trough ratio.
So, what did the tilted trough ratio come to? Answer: -0.3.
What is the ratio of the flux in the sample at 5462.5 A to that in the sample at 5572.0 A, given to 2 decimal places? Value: 1.04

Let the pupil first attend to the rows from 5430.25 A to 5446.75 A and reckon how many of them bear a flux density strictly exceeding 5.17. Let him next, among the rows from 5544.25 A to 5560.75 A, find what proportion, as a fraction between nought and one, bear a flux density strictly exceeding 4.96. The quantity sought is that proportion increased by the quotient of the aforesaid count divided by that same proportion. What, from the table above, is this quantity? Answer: 9.0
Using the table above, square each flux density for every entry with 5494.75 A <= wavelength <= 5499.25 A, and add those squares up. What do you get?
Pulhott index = 82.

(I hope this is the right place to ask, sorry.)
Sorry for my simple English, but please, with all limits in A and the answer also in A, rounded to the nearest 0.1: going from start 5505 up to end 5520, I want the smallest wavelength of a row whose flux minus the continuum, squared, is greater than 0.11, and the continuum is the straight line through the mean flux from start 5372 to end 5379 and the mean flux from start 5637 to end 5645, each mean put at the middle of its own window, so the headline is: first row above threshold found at 5509.0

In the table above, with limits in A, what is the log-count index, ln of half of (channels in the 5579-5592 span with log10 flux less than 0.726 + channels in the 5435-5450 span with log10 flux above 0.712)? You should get 1.79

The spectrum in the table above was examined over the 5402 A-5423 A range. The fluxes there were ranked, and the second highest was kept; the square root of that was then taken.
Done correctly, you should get 2.33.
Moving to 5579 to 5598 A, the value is 2.35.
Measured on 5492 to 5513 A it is 2.36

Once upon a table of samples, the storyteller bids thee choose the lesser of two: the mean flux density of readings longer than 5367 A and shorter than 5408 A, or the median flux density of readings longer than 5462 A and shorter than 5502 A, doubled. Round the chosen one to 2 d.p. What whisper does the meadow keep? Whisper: 5.18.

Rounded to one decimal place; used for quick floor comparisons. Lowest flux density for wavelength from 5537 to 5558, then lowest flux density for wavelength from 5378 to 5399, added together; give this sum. 8.1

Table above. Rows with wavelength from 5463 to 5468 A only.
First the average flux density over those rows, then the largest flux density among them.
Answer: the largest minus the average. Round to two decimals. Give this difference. 0.32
